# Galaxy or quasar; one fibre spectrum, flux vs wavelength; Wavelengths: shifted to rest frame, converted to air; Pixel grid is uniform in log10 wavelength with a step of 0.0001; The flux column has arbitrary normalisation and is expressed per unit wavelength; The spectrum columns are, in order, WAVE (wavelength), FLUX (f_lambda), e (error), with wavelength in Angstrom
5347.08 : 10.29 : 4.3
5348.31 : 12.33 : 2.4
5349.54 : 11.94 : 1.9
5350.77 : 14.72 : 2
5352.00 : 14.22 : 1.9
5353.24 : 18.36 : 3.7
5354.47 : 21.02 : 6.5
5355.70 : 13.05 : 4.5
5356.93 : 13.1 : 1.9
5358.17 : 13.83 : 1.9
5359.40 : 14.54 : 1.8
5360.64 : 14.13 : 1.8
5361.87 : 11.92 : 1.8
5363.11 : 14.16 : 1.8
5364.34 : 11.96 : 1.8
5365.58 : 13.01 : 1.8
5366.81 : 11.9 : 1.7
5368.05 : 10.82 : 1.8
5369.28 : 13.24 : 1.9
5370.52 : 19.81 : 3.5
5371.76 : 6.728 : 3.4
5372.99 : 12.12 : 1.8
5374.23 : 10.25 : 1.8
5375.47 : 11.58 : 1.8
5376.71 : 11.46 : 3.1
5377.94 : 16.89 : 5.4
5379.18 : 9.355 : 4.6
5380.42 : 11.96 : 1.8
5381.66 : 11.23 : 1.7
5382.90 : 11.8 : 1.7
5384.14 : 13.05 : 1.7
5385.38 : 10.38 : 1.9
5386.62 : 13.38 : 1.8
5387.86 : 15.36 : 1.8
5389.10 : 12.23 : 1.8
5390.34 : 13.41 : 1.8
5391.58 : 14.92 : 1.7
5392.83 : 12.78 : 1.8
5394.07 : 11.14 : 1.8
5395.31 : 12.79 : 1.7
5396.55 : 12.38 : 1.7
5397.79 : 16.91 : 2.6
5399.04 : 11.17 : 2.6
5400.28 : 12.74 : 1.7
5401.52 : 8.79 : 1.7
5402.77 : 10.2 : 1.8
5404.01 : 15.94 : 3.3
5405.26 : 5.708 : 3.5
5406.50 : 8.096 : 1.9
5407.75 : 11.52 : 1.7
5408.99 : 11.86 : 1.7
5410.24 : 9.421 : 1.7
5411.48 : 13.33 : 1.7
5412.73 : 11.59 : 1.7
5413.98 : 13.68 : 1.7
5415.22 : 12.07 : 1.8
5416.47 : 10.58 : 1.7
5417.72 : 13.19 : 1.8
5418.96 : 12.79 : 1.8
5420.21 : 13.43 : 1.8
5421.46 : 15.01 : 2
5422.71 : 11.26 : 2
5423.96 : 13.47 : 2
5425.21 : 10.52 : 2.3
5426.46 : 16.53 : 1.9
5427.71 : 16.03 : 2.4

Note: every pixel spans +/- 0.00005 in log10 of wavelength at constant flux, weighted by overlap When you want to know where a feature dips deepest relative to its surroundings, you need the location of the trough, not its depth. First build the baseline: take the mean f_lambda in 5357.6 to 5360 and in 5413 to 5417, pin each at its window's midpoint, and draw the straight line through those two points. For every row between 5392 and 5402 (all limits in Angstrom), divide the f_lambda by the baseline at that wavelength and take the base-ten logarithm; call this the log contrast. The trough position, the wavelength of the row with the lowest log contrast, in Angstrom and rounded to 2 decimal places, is 5401.52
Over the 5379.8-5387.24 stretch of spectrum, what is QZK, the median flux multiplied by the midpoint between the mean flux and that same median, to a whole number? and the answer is 142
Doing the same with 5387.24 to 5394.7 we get 173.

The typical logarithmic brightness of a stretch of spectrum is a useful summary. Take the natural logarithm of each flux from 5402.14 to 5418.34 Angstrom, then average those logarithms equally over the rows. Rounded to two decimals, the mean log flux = 2.40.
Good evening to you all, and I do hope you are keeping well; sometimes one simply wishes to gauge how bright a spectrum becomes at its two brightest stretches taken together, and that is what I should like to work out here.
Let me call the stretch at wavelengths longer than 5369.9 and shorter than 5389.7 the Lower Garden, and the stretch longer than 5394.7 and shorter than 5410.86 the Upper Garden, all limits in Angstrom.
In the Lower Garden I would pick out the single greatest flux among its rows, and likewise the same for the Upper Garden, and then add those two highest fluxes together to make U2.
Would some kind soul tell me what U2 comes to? 36.7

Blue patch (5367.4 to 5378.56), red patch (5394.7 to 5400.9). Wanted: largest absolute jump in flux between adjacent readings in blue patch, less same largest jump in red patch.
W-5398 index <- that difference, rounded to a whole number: 7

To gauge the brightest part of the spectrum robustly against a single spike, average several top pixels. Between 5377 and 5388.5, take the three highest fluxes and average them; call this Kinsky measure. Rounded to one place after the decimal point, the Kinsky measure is 15.2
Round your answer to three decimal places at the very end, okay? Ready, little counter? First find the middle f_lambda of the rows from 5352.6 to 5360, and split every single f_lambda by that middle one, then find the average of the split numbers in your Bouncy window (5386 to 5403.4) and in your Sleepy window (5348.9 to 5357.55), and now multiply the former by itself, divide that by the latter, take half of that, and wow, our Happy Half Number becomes 0.376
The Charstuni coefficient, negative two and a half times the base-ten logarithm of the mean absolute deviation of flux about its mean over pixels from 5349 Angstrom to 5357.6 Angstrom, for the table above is -1.0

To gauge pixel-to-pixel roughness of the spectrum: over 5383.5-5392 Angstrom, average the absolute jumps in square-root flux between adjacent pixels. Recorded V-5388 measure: 0.313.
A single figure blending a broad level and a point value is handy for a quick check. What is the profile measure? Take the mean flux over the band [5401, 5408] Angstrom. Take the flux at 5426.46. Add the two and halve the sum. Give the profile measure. 13.3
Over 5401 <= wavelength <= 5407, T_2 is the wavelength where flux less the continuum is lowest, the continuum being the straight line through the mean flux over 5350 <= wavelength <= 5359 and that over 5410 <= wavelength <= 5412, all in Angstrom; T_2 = 5405.26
